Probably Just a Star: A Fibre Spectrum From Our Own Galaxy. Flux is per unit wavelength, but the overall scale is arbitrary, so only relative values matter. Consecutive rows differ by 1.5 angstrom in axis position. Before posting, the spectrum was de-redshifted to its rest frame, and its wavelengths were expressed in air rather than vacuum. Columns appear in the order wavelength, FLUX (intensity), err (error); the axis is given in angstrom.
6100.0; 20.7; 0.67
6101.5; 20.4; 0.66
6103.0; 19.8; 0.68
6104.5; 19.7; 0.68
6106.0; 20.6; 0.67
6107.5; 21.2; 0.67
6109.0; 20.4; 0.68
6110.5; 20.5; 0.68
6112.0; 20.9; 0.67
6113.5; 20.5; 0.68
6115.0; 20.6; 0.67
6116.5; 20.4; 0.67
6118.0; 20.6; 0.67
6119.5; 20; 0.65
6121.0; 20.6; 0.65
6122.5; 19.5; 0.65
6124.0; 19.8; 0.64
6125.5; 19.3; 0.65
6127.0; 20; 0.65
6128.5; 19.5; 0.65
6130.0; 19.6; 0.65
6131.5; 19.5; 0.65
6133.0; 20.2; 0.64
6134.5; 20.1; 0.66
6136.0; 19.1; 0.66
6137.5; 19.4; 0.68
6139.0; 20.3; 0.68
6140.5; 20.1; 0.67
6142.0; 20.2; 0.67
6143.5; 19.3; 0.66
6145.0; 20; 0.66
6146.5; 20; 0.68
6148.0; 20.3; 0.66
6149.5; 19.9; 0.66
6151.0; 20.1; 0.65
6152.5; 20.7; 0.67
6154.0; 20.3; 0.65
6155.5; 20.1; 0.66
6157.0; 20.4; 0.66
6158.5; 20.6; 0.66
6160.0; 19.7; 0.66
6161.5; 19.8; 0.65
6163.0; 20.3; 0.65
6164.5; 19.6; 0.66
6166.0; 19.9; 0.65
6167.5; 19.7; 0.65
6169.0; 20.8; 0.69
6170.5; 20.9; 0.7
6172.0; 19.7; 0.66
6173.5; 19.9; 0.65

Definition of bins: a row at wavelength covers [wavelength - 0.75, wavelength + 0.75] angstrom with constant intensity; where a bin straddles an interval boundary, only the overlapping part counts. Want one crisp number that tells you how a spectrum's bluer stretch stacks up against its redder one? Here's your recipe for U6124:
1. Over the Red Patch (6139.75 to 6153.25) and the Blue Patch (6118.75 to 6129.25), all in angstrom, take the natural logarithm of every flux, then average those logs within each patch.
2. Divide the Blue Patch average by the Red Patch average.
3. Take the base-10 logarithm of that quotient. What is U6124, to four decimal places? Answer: -0.0018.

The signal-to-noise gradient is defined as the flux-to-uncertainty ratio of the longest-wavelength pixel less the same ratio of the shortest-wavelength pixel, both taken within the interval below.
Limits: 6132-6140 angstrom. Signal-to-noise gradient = -1.7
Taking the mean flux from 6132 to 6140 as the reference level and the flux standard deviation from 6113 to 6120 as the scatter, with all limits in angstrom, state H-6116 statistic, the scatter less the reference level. -19.6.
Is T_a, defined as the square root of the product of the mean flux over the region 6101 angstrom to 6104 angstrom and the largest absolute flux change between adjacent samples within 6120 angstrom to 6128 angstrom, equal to 4.7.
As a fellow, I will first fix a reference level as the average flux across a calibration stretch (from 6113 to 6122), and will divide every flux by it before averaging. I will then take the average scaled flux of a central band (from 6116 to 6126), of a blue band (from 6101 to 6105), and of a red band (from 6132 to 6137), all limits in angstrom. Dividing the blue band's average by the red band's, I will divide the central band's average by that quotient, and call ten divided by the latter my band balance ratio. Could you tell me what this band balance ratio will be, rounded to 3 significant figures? 10.3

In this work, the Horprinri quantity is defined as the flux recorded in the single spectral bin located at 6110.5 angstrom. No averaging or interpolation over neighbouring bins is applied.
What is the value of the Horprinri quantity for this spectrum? 20.5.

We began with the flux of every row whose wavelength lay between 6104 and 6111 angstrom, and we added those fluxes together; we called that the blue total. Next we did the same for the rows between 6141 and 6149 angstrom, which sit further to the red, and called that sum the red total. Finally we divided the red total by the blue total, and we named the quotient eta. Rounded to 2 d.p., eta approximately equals 0.97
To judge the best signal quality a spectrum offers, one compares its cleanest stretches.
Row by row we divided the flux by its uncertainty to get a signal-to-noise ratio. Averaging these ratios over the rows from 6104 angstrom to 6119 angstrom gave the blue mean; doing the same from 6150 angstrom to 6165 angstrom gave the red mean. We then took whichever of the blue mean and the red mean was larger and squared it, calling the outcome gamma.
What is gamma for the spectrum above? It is 942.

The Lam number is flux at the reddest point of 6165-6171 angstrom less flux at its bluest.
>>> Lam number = 1.0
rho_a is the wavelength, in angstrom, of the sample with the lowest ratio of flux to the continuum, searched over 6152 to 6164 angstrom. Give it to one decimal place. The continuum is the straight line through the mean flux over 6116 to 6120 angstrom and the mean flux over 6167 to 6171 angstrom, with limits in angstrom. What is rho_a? 6160.0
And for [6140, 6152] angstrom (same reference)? 6143.5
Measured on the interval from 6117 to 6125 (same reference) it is 6122.5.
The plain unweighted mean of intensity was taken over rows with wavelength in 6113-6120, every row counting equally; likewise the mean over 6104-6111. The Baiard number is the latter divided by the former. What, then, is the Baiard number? 1.00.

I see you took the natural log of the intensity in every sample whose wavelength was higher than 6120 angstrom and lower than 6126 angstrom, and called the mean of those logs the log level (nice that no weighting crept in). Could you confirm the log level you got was 2.99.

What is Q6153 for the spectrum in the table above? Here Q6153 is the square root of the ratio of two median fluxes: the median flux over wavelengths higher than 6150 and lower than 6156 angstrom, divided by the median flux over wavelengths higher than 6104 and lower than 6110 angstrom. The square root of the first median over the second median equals 0.993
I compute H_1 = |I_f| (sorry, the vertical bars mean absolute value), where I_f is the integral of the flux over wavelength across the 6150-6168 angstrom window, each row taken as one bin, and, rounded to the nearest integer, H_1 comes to 362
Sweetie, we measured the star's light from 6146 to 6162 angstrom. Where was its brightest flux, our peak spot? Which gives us 6152.5 angstrom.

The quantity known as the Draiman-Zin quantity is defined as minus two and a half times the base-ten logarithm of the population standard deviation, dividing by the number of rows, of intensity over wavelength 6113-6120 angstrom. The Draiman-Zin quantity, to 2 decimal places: 1.63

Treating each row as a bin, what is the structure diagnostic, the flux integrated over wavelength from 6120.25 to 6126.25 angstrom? 119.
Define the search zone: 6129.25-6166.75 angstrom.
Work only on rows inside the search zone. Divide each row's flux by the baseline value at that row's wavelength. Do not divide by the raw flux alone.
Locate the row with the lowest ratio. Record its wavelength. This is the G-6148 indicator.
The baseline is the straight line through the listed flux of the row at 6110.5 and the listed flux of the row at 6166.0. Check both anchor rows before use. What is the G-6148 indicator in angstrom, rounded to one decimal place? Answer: 6136.0 angstrom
